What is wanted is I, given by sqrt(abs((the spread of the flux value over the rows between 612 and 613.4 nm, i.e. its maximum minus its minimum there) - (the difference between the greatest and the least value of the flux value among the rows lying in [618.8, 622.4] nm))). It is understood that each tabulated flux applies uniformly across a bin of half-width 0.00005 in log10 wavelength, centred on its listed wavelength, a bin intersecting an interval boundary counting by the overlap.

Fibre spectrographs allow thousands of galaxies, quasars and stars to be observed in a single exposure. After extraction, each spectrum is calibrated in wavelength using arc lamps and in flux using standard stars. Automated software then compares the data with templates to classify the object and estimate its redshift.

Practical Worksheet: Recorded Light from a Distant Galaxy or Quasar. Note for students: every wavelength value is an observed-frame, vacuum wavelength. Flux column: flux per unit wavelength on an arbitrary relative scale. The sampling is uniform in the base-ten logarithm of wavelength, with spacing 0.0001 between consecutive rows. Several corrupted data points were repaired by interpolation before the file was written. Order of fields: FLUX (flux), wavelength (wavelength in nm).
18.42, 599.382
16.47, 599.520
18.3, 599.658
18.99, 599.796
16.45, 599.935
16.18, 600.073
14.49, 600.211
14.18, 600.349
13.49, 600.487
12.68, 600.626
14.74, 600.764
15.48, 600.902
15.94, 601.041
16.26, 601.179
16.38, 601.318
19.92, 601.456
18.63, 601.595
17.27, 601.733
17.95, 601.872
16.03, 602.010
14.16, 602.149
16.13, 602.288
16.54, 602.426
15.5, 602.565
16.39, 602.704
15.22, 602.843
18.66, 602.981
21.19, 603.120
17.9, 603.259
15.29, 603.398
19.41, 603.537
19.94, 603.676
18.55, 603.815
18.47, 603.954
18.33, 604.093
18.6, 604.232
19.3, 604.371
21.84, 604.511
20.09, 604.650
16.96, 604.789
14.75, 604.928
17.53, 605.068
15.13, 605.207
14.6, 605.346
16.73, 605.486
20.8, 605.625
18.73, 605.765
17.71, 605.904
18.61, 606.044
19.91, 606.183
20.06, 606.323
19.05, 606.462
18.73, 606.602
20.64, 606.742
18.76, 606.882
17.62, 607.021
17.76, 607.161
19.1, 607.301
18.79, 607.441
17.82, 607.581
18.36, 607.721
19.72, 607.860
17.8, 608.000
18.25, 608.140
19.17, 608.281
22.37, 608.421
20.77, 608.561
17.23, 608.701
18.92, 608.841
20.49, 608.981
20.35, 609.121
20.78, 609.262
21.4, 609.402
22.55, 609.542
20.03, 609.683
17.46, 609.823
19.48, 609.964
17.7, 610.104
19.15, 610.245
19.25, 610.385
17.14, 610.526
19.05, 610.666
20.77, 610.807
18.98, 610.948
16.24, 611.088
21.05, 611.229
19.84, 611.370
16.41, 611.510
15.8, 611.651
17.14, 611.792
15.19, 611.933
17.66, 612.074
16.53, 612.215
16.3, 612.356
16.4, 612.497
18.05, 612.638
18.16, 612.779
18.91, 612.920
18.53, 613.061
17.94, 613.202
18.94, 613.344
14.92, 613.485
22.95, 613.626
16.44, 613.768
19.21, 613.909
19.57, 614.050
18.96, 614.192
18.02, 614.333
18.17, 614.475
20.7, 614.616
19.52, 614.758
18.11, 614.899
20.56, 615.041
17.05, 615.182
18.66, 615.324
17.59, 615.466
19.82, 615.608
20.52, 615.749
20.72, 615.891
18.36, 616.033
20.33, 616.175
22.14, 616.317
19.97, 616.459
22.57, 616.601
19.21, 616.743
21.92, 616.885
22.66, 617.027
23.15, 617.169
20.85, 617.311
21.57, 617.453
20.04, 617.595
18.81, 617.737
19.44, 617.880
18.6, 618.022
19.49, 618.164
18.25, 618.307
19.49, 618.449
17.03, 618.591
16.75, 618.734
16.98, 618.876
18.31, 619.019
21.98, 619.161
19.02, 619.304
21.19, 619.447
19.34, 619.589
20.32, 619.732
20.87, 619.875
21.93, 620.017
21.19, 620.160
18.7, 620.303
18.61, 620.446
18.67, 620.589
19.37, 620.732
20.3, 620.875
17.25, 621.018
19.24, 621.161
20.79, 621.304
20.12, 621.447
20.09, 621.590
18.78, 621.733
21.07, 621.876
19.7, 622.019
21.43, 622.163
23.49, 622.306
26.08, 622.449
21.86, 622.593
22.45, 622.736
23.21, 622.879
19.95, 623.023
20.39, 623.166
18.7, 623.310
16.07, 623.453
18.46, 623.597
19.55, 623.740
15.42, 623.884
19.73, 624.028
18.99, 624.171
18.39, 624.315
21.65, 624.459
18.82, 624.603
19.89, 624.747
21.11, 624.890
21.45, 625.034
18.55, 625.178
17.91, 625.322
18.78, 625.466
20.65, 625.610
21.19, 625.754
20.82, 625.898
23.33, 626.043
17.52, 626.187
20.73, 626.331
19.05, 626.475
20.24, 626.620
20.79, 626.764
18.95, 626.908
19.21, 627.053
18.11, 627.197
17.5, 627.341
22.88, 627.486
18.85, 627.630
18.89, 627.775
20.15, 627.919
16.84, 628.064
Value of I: 1.97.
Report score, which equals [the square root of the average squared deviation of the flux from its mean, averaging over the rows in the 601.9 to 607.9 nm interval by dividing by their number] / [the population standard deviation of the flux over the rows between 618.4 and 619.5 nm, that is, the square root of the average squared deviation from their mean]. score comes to 1.01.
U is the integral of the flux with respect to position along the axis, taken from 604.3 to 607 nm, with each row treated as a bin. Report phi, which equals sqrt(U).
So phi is 7.0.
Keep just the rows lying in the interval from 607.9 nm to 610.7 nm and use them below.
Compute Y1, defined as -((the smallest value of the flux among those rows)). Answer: -17.1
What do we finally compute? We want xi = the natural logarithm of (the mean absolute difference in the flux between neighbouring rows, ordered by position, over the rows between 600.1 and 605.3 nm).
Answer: 0.43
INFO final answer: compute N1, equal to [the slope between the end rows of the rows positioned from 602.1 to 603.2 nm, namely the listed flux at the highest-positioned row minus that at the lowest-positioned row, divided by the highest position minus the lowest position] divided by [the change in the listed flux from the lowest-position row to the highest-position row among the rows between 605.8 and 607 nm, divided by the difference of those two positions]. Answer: 6.7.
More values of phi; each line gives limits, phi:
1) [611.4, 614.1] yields 6.9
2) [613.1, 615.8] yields 7.1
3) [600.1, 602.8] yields 6.6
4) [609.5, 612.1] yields 6.9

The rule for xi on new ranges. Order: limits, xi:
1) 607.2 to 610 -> 0.37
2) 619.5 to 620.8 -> -0.18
